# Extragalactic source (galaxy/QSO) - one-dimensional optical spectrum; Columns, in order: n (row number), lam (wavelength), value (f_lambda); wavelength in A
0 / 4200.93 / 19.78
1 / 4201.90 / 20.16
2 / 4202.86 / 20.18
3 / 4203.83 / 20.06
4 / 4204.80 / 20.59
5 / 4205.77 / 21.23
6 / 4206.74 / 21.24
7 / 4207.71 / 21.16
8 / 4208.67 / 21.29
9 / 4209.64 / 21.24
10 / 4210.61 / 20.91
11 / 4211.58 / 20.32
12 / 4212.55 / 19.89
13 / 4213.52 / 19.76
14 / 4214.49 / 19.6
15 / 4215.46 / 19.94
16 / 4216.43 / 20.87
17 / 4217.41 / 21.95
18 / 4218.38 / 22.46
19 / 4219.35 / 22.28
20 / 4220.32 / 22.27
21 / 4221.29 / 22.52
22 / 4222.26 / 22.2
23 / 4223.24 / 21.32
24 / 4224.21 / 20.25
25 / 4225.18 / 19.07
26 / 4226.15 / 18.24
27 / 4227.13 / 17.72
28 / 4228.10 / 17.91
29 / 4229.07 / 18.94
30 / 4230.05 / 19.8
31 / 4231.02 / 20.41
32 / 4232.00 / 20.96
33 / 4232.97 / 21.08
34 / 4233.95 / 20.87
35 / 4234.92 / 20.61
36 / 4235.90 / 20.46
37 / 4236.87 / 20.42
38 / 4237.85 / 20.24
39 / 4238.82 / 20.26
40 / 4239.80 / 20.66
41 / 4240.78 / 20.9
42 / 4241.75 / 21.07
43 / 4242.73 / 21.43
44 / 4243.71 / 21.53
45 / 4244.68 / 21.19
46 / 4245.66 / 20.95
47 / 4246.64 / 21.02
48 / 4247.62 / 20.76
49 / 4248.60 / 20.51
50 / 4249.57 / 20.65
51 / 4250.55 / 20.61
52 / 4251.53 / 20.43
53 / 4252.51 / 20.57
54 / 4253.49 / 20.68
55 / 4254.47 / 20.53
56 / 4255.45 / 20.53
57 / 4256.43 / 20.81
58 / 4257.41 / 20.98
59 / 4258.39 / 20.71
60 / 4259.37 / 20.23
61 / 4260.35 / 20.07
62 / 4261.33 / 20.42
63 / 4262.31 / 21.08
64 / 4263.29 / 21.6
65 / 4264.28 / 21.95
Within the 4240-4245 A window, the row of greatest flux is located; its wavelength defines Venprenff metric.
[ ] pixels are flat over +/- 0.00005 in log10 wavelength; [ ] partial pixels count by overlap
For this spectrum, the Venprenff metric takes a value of 4243.71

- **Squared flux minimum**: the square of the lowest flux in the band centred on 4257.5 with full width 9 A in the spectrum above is 403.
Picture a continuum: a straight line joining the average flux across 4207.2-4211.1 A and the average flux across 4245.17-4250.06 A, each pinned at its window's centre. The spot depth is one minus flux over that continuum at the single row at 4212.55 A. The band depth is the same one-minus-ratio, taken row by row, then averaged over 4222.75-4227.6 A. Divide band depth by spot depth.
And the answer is 1.4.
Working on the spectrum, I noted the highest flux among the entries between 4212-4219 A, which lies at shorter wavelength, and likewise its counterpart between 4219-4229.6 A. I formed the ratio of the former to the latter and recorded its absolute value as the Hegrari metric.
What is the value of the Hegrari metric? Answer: 0.997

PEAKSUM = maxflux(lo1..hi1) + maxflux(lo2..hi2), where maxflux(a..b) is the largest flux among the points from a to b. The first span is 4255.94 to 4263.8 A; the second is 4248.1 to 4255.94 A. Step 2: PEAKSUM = 42.3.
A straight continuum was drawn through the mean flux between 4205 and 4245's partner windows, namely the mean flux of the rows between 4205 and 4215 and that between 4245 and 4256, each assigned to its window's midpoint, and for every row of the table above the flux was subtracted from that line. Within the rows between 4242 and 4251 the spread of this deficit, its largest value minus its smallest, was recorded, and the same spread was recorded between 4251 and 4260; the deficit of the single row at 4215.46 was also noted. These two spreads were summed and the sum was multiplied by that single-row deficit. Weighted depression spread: 1.3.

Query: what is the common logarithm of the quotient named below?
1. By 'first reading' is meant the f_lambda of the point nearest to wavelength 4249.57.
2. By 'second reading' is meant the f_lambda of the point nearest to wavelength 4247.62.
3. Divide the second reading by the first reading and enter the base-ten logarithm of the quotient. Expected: 0.0023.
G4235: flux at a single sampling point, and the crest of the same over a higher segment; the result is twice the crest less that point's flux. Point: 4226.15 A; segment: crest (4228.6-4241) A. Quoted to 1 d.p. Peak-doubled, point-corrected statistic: 23.9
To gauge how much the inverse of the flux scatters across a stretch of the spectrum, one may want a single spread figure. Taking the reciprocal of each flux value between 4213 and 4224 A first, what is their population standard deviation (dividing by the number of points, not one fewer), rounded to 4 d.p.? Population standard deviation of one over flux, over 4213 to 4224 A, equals 0.0025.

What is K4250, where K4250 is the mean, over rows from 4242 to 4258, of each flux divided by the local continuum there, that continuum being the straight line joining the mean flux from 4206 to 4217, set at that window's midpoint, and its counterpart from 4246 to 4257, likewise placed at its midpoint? 1.009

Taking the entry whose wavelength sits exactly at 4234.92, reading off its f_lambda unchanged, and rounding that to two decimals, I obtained 20.61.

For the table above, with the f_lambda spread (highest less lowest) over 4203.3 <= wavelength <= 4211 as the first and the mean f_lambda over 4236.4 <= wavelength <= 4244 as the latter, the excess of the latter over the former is 19.6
